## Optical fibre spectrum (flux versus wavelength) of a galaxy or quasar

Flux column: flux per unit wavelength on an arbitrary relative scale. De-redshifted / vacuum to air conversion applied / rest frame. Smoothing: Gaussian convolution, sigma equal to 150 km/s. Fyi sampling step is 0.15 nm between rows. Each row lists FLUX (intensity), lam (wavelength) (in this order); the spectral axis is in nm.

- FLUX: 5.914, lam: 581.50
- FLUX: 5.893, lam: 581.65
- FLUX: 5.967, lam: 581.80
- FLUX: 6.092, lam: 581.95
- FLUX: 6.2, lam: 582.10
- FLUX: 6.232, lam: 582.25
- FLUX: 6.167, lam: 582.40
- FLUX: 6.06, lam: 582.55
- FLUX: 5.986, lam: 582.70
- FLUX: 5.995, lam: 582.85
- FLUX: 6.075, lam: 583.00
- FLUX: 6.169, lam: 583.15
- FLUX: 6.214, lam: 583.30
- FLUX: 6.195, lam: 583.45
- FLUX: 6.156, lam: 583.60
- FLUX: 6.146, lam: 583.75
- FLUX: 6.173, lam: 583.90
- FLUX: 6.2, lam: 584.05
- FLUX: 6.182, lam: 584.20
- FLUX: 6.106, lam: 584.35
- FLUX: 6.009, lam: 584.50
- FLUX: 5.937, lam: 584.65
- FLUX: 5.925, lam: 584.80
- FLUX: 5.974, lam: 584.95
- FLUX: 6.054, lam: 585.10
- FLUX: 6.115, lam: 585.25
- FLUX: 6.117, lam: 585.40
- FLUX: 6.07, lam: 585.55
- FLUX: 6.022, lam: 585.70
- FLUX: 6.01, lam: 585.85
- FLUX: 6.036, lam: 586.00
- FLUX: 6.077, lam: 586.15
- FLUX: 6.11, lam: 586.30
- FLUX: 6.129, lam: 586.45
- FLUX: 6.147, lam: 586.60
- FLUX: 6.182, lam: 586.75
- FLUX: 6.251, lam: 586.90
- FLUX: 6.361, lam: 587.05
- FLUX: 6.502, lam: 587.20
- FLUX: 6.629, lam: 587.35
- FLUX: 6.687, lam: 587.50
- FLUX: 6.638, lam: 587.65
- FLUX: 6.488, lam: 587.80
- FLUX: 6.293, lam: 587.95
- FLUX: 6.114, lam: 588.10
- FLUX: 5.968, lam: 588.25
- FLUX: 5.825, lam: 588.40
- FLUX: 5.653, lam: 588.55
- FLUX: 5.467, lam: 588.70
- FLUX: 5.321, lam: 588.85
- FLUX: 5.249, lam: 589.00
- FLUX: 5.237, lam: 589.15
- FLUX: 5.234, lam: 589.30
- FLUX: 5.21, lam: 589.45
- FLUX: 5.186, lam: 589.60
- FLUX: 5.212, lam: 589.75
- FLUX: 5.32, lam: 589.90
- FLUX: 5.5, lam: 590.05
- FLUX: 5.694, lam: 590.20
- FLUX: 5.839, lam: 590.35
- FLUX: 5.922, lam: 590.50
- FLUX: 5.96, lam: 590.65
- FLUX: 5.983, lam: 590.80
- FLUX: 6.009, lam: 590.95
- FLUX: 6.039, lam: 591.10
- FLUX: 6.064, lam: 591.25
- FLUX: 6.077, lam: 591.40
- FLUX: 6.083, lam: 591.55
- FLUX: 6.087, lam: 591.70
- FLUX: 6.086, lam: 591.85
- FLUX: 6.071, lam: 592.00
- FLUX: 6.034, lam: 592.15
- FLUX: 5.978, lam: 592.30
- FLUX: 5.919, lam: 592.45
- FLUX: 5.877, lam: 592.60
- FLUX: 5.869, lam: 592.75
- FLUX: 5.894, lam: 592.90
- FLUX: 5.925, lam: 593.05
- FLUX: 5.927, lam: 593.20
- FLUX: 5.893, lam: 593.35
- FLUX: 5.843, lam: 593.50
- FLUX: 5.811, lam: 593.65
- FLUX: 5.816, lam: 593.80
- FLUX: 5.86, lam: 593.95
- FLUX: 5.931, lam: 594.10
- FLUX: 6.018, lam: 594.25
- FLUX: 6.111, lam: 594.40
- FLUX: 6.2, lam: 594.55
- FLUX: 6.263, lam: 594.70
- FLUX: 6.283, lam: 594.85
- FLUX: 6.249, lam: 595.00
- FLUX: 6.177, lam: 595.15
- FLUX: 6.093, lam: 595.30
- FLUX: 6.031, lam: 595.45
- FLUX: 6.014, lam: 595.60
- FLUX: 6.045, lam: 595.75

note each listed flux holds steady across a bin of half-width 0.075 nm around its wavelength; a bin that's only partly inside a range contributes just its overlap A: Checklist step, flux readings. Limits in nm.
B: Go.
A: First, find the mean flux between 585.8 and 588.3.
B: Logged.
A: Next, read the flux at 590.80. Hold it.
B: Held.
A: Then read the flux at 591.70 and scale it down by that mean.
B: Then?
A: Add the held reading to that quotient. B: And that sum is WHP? 6.95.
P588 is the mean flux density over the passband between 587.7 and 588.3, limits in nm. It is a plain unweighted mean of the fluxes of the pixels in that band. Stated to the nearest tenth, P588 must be 6.2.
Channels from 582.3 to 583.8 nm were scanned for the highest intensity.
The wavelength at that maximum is 583.30 nm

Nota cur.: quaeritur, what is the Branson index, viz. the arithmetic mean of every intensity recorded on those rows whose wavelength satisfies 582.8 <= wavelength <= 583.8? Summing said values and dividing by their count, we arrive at 6.14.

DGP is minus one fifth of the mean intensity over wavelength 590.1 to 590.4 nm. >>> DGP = -1.15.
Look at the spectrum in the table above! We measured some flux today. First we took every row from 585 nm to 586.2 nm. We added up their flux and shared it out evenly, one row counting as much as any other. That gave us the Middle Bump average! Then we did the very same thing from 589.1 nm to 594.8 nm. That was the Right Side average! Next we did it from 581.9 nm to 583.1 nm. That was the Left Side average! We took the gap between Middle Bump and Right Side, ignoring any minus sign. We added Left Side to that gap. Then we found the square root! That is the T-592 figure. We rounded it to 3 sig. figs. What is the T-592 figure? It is 2.51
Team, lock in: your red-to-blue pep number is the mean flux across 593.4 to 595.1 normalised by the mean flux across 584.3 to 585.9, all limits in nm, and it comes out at 1.001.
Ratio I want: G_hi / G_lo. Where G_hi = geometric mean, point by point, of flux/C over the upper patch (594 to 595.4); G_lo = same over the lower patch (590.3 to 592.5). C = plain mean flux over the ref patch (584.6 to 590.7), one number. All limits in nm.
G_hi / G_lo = 1.02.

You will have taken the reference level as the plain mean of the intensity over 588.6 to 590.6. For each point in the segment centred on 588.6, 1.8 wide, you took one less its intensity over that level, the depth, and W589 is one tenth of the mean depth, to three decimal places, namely -0.005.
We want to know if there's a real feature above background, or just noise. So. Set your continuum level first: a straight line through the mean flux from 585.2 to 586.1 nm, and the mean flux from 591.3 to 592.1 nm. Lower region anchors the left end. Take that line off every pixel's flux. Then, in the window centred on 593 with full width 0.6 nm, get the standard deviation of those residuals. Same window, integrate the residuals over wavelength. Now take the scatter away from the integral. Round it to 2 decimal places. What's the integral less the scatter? -0.13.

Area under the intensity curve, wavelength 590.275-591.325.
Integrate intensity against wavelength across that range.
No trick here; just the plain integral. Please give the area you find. 6.27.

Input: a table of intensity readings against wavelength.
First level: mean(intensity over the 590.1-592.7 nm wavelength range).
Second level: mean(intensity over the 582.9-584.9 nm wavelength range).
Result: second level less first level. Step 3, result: 0.13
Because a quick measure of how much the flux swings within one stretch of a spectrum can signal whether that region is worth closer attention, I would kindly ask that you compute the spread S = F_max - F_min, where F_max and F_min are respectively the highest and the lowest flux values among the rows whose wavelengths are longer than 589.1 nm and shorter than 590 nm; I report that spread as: 0.134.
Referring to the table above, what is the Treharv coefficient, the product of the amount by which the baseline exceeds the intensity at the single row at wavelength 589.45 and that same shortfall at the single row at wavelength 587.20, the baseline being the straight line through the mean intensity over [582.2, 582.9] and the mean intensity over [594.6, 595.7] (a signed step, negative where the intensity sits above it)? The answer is -0.36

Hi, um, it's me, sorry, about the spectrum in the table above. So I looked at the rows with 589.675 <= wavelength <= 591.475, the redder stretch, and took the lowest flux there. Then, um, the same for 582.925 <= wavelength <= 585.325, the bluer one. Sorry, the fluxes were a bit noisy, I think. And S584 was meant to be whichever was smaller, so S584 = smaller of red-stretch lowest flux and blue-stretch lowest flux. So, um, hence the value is 5.2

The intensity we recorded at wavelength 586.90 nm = 6.251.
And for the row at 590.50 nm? 5.922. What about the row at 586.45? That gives 6.129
